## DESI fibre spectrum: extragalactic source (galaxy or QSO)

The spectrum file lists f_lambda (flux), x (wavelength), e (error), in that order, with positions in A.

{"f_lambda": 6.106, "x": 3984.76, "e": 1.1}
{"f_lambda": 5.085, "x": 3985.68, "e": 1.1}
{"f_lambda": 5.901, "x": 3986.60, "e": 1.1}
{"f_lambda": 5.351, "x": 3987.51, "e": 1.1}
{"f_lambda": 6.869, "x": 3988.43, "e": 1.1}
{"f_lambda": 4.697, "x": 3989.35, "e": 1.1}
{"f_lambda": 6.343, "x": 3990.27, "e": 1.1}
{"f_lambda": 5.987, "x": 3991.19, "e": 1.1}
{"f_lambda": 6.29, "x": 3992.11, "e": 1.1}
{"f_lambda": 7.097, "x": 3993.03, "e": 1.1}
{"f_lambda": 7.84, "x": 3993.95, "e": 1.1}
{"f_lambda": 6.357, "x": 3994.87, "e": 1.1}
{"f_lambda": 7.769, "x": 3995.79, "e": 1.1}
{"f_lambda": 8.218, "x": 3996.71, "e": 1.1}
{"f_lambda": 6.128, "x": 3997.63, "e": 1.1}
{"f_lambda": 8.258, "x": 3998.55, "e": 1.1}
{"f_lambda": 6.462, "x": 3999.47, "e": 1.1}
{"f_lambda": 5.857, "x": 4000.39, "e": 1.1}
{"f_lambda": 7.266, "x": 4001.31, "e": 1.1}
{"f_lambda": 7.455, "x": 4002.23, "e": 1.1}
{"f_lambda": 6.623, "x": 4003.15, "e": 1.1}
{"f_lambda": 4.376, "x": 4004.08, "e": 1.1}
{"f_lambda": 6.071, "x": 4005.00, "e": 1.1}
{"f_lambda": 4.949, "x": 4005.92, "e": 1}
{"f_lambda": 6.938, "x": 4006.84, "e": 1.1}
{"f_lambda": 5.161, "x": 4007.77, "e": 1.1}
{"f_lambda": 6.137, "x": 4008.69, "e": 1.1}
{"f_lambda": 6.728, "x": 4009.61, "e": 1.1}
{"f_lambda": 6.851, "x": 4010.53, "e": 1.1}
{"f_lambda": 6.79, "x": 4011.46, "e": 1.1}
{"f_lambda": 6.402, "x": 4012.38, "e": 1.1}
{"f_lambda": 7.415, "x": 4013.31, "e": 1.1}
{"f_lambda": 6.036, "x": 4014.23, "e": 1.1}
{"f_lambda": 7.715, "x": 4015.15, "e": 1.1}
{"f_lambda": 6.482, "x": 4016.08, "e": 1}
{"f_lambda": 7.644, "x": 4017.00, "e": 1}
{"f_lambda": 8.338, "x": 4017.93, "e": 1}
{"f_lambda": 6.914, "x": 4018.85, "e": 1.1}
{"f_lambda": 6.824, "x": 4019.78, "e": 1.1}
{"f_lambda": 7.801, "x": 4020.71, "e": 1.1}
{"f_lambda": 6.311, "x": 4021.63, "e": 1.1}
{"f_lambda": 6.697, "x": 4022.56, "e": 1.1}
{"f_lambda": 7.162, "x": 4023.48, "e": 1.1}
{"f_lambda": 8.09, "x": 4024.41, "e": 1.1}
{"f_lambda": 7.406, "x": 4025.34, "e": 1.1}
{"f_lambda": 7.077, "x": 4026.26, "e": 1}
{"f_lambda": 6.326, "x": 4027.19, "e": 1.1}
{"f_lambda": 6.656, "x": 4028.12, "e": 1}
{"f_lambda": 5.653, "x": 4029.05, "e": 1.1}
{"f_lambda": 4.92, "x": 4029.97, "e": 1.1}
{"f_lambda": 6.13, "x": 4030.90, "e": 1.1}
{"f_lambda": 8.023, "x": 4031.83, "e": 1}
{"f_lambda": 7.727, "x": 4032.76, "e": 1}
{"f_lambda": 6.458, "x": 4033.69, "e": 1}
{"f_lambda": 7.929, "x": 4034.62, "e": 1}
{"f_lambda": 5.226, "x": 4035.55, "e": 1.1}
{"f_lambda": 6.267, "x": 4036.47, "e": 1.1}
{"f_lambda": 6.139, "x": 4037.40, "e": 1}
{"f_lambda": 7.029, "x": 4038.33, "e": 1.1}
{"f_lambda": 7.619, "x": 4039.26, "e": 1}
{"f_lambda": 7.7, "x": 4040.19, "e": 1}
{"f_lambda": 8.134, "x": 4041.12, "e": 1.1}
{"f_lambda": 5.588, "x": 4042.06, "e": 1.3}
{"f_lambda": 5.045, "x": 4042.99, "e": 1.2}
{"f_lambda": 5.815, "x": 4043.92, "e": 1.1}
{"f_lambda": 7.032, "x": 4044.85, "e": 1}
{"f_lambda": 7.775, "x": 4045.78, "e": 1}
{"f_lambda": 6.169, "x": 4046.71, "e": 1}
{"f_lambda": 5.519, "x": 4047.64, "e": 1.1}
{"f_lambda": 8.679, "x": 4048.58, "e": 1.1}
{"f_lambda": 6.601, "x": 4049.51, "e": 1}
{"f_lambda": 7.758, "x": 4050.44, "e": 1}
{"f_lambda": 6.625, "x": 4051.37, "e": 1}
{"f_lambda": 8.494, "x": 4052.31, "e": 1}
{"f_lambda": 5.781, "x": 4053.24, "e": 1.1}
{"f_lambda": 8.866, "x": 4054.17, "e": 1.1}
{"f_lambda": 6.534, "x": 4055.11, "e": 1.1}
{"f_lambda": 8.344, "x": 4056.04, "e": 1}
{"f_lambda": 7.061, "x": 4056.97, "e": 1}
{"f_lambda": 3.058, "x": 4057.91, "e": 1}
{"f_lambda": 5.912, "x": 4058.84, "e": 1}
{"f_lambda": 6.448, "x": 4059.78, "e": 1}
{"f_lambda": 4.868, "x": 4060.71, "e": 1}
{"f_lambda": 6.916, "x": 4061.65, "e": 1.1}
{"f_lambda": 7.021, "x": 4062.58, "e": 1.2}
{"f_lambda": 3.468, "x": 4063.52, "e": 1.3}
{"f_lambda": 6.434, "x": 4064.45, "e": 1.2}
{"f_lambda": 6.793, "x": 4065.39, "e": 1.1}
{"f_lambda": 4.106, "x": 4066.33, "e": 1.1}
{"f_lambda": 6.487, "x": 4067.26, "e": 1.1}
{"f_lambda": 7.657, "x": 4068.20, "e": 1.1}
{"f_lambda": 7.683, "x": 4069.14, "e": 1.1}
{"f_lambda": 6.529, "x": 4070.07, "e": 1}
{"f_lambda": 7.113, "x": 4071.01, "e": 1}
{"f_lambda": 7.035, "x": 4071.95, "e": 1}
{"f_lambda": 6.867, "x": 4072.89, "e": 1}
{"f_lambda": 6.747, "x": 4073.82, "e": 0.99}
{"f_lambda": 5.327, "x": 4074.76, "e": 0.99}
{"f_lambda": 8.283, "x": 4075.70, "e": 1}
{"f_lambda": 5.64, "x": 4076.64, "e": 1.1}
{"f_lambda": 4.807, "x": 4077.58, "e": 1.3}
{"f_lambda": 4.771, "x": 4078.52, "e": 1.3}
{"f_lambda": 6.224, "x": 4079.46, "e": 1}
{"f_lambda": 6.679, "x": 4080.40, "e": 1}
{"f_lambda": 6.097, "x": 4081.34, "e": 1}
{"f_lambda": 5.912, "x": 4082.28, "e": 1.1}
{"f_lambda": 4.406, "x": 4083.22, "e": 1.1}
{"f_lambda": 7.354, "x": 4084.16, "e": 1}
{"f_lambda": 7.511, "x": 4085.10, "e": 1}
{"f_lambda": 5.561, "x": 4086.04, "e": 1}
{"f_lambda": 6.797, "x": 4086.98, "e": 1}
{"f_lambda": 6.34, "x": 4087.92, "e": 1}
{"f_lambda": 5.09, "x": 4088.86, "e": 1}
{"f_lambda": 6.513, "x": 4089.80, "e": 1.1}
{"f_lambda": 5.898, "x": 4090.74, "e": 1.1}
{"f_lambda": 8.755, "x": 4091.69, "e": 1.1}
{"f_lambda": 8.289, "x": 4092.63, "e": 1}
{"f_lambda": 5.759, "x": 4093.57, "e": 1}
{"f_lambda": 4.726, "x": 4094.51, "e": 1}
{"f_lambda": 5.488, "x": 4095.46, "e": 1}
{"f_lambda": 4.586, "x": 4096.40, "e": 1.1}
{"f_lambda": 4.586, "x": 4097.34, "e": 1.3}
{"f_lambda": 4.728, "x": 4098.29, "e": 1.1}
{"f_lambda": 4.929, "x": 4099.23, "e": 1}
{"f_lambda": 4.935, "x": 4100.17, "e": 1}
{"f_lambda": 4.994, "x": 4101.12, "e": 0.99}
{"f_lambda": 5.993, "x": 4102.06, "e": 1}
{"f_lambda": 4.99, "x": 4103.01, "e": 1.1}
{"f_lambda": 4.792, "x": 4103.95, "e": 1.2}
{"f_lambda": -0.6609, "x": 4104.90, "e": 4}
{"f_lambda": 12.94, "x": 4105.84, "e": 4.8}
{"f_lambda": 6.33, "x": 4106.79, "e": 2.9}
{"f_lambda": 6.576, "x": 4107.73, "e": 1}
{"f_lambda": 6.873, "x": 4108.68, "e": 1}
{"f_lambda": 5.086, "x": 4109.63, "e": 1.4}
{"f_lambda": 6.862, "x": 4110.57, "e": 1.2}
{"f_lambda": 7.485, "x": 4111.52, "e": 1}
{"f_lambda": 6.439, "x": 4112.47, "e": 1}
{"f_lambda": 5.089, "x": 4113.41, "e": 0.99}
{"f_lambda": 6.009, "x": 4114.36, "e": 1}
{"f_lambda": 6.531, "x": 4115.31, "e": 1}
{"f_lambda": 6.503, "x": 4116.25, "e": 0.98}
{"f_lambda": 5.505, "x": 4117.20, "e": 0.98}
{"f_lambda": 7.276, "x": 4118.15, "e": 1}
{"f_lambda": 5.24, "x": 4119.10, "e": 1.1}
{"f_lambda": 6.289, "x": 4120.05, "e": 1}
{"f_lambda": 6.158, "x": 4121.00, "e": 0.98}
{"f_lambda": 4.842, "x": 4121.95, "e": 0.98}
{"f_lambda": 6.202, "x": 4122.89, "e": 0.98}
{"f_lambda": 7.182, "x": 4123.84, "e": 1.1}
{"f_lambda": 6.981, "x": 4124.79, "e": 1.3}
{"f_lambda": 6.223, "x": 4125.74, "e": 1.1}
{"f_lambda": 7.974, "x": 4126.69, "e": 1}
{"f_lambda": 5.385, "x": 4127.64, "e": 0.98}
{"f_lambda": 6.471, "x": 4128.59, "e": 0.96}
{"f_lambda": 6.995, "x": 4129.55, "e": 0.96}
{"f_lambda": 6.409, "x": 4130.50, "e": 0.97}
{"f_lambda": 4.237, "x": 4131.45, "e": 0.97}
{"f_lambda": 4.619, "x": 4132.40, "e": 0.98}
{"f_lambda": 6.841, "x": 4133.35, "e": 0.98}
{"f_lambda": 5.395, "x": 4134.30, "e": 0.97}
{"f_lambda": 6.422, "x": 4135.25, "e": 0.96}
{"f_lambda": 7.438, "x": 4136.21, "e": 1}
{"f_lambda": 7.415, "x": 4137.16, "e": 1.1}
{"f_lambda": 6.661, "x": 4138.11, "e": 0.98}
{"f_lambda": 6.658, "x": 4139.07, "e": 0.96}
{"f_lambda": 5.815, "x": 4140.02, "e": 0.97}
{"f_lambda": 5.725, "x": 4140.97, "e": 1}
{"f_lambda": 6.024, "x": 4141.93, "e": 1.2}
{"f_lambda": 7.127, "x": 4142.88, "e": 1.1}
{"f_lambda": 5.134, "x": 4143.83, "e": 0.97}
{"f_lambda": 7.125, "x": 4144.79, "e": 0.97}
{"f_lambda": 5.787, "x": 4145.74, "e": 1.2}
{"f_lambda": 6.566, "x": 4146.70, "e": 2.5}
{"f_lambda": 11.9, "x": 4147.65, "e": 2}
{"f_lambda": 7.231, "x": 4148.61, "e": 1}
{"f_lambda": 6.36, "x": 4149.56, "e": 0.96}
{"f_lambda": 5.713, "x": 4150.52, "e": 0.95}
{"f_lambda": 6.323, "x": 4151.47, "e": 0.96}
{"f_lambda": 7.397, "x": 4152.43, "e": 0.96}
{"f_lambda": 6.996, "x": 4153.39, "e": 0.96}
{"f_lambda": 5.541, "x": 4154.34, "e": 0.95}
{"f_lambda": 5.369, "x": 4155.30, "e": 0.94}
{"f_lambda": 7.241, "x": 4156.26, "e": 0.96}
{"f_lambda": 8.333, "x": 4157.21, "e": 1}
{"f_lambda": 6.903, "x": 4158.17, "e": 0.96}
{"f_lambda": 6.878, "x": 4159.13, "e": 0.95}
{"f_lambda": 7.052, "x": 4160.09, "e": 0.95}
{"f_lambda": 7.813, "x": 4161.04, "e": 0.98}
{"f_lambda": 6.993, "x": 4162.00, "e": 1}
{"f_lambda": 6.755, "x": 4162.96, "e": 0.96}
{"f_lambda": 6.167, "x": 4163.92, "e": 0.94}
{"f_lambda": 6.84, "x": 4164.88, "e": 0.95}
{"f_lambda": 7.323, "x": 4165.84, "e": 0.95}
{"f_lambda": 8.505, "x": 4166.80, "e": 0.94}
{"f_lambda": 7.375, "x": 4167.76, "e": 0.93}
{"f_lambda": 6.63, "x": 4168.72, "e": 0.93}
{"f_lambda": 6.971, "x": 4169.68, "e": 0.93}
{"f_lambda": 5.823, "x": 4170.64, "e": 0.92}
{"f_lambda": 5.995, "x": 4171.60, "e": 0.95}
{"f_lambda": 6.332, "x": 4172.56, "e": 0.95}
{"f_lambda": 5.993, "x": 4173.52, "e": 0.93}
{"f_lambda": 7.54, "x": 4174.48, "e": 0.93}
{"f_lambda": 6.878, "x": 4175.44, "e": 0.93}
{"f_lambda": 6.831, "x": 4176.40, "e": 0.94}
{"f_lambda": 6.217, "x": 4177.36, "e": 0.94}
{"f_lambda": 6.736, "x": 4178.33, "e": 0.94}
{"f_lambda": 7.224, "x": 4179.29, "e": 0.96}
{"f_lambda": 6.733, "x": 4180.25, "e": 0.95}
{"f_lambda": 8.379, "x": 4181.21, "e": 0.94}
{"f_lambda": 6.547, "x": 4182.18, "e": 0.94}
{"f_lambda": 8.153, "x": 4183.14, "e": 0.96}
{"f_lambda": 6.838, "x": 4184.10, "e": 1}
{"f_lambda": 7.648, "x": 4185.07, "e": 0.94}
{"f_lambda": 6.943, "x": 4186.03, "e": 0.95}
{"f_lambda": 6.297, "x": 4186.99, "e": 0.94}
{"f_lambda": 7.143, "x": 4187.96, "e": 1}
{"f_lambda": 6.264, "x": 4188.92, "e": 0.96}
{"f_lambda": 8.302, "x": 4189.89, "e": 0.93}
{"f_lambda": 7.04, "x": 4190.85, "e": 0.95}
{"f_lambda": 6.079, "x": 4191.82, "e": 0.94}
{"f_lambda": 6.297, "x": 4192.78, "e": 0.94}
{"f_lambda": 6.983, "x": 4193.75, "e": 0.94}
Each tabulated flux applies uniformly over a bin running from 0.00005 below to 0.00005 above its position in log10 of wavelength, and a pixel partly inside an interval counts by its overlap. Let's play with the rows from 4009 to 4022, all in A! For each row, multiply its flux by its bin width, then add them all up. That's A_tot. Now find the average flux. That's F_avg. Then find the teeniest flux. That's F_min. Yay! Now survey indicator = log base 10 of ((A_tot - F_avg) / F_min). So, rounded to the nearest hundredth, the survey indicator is 1.14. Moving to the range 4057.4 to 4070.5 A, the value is 1.37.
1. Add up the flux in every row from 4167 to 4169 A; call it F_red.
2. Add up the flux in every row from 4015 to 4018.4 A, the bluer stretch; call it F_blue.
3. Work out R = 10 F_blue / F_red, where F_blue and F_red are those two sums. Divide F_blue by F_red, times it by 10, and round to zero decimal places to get 22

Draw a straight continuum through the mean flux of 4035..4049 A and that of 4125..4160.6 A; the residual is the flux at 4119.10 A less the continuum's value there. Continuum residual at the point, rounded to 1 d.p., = -1.4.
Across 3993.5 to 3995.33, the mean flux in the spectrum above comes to 7.1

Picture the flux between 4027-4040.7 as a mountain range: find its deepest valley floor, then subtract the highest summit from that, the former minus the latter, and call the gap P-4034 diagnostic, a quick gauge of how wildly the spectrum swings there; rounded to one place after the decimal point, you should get -3.1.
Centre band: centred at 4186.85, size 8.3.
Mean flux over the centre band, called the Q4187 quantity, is 7.18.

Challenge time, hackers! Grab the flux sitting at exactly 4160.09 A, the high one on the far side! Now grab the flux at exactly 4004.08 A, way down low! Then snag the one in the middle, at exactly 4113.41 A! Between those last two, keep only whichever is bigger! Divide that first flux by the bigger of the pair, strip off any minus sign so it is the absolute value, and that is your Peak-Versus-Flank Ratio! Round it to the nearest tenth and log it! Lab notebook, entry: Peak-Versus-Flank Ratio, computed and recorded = 1.4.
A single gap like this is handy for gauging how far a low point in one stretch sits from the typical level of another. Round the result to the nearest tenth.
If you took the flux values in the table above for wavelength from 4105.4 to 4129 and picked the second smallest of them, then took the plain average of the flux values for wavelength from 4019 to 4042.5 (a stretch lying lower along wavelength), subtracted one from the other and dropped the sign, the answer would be 1.7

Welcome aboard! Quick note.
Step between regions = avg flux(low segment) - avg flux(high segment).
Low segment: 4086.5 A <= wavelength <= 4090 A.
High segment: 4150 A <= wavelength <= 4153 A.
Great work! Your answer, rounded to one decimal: -0.3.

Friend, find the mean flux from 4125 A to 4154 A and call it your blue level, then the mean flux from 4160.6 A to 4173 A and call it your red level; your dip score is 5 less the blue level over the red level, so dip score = 4.05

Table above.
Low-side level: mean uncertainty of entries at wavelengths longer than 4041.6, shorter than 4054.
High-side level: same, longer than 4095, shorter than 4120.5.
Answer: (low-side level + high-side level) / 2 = 1.22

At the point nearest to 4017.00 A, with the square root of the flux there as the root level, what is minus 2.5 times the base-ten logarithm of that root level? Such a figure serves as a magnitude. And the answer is -1.10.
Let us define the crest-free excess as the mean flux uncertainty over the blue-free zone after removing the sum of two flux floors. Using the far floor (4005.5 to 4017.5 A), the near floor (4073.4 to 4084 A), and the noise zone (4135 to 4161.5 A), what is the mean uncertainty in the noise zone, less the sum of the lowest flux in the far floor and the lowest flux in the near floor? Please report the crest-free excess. -8.3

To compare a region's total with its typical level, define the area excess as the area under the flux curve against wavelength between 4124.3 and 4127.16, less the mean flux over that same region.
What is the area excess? 13.1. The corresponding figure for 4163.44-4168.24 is 27.5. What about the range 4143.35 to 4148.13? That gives 27.6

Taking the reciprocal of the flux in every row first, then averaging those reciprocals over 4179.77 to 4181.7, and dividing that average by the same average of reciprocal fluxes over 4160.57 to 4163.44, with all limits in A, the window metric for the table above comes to 0.96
